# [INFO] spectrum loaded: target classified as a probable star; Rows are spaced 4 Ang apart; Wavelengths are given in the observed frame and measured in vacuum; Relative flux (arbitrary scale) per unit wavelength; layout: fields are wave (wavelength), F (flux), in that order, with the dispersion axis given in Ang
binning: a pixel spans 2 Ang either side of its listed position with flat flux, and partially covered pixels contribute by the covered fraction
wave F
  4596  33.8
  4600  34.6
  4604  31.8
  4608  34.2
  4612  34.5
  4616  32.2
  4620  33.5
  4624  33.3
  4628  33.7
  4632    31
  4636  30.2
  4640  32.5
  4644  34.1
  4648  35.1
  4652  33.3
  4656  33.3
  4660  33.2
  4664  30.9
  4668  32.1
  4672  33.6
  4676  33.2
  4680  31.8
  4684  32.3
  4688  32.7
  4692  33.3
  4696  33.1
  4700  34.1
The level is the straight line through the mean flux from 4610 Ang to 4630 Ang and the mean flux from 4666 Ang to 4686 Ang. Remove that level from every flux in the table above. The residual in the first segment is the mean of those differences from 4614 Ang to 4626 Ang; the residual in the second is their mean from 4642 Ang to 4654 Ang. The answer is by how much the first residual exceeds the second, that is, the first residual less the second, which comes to -1.6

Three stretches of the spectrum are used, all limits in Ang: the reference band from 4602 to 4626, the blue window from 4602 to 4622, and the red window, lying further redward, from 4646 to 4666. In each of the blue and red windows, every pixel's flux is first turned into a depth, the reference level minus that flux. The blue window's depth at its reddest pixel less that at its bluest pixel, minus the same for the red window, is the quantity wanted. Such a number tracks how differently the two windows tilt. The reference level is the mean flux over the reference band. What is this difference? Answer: -5.9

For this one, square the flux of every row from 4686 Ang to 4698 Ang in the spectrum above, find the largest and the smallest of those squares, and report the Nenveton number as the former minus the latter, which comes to 40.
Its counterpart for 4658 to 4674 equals 174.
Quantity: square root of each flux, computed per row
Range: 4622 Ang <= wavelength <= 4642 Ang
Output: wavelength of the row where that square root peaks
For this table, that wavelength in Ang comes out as 4628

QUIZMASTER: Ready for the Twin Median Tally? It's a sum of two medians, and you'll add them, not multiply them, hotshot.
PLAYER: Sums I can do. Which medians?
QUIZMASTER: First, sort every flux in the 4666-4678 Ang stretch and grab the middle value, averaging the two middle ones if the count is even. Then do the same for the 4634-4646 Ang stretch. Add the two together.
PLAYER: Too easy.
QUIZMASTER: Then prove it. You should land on 65.7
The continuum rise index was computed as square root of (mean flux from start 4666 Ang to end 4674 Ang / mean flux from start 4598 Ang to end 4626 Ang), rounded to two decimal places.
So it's 0.99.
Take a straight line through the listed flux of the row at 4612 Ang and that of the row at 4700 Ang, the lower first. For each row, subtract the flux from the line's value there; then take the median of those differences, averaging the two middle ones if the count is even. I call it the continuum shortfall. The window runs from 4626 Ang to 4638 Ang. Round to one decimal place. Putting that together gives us 3.4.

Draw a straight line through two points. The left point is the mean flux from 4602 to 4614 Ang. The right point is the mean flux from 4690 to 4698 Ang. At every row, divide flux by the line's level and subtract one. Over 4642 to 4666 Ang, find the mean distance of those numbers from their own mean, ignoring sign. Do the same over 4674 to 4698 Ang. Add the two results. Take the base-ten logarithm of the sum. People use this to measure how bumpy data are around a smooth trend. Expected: -1.41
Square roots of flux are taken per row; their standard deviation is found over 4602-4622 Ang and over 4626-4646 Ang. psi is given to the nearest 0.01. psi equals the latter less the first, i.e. 0.04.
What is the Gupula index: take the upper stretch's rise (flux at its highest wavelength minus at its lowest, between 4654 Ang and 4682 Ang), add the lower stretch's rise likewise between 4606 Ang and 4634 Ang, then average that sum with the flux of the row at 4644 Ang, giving 14.7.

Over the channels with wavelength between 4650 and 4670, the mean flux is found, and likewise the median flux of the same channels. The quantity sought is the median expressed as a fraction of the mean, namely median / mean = 1.02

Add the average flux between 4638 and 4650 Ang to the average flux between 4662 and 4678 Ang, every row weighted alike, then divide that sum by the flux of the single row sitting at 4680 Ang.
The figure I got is 2.09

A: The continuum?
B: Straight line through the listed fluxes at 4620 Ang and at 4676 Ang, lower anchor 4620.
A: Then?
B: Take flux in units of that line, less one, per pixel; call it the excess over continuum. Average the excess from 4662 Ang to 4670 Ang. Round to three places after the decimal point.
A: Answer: -0.053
